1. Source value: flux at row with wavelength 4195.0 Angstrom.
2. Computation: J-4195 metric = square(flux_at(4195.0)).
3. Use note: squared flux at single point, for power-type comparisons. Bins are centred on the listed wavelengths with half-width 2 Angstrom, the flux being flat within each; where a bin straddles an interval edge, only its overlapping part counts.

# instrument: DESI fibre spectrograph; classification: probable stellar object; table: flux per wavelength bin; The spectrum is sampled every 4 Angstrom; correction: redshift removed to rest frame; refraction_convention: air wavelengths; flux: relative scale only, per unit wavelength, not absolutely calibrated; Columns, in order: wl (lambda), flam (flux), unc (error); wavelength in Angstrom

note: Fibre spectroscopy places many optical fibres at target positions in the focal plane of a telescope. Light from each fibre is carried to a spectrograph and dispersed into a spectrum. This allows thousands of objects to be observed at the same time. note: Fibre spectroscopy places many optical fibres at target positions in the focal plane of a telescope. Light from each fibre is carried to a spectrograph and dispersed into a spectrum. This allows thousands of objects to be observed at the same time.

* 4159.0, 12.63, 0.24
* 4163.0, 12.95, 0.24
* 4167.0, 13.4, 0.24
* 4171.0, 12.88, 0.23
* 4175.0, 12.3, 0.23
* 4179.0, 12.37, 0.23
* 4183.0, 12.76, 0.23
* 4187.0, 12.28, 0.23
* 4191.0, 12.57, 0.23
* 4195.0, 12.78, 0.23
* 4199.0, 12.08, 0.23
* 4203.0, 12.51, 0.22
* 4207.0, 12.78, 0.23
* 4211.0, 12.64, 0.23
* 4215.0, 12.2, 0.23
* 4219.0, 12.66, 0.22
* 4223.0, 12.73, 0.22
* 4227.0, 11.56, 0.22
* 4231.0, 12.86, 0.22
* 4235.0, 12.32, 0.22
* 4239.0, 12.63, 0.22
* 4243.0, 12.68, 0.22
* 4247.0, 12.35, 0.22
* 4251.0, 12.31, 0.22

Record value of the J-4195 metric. 163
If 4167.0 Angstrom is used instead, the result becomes 180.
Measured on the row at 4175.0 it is 151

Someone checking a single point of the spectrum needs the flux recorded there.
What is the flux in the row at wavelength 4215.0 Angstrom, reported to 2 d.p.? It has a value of 12.20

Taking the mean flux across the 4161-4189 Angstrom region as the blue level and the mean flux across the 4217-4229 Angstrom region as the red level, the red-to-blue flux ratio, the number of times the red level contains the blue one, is 0.97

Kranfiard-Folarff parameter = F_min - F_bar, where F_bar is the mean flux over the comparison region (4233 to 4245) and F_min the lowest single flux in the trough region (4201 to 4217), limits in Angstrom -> -0.34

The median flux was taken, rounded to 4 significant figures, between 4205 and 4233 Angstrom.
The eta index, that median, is 12.66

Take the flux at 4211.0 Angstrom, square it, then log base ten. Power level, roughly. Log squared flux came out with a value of 2.20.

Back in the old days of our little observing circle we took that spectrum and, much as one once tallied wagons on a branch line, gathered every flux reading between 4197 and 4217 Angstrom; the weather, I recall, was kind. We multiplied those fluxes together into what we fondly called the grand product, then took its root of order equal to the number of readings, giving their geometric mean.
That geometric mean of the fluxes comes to 12.4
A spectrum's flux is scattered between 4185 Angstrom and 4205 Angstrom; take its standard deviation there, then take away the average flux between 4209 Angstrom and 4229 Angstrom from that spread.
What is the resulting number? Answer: -12.1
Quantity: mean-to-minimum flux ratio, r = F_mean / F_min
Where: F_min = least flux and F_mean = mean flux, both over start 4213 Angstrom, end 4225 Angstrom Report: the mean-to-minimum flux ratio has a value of 1.027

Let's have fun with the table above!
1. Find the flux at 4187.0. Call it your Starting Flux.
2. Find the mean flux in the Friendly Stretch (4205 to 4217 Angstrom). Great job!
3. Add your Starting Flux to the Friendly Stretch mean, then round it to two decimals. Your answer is 24.82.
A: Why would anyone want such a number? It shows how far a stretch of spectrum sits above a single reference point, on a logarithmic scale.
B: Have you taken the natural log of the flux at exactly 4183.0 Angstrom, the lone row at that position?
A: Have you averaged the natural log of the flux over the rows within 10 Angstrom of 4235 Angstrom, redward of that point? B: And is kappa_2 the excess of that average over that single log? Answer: -0.0285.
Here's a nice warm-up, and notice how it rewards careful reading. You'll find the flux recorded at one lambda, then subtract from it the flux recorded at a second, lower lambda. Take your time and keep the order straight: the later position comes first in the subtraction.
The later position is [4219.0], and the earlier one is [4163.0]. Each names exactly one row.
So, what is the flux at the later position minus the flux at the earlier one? -0.3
